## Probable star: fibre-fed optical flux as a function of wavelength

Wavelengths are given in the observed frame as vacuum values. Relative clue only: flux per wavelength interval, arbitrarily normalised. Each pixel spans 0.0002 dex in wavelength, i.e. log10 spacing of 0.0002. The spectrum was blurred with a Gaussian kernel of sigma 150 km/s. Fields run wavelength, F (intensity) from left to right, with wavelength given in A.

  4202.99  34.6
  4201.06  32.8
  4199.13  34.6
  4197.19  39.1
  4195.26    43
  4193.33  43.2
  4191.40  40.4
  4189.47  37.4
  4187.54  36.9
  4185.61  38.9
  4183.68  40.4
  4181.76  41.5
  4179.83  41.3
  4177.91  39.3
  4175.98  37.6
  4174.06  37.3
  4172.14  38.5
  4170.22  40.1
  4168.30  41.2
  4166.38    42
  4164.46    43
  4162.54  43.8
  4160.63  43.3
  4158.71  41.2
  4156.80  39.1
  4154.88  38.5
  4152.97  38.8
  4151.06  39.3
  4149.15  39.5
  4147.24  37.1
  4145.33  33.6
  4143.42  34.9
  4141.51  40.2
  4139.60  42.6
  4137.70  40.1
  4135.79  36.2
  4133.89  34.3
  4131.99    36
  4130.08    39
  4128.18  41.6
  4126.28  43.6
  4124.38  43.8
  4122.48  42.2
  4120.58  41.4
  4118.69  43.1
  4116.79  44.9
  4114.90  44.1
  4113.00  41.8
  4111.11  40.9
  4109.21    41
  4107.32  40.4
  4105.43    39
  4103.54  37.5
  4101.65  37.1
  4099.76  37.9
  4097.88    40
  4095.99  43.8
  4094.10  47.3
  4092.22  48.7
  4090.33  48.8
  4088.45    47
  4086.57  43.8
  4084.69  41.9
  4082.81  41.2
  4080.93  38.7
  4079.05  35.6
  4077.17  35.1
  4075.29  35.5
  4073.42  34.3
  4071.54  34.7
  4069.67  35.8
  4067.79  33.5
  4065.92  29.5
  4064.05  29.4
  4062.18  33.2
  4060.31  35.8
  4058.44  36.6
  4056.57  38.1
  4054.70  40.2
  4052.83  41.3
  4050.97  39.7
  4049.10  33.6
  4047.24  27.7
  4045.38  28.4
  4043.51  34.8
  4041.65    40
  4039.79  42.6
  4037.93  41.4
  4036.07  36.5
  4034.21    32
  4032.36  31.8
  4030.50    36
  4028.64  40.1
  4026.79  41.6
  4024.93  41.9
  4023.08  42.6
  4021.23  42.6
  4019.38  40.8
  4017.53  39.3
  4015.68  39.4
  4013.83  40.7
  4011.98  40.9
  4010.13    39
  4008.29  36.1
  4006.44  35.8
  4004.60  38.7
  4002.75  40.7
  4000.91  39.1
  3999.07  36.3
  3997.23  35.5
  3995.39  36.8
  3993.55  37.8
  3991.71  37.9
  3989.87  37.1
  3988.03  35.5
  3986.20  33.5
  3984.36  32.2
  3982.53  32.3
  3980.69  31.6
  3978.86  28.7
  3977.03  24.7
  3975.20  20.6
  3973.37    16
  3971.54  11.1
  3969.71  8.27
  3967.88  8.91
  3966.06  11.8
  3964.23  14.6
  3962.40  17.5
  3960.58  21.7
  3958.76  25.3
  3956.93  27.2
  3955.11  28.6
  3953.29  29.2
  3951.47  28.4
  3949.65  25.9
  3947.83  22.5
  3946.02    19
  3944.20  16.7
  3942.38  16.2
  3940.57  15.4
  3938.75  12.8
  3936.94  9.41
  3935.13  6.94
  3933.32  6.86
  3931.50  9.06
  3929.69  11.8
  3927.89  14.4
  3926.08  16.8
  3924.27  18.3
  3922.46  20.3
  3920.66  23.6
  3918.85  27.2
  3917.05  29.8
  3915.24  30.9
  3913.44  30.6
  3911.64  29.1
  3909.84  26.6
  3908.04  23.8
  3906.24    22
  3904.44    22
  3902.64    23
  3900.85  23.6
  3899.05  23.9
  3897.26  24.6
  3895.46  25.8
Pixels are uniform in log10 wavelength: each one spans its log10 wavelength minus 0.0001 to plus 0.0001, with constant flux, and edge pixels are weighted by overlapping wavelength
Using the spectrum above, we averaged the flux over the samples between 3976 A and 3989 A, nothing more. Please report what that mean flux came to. 31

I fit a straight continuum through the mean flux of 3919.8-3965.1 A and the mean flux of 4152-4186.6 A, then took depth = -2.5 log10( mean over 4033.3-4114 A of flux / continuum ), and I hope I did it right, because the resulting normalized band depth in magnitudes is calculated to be -0.23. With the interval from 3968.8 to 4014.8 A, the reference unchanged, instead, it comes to -0.35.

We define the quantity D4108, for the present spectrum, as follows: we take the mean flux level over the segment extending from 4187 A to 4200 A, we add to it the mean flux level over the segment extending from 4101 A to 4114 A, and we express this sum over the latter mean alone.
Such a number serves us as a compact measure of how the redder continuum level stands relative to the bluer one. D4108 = 1.99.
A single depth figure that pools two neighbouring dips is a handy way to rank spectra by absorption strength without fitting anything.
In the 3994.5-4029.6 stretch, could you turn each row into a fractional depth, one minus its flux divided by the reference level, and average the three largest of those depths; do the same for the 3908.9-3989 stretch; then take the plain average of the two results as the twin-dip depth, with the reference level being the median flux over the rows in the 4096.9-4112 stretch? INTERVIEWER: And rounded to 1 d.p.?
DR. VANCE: 0.5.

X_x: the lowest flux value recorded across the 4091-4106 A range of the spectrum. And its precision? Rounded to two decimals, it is 37.10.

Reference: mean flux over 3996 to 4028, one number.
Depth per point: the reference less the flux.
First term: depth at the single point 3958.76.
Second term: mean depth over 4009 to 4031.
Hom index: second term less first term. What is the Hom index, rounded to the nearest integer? -15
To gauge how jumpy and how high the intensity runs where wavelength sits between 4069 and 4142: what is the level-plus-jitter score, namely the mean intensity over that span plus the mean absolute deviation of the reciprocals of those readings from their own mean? 41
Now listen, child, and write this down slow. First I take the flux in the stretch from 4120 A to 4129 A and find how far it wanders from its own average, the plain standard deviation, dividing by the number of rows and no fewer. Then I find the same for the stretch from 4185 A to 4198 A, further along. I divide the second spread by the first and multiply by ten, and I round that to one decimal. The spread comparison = 23.2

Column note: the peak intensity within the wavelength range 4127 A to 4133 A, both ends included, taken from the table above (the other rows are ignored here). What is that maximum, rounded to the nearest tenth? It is 41.6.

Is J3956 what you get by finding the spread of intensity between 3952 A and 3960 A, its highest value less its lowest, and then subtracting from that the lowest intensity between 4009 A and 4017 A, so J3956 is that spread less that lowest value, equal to -35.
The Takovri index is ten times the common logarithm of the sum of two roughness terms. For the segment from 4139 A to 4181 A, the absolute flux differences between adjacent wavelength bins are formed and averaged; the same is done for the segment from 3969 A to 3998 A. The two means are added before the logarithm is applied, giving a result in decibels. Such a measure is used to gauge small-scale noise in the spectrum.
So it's 5.6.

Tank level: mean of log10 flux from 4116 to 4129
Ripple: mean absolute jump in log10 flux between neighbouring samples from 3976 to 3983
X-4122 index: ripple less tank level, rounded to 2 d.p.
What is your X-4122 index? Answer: -1.59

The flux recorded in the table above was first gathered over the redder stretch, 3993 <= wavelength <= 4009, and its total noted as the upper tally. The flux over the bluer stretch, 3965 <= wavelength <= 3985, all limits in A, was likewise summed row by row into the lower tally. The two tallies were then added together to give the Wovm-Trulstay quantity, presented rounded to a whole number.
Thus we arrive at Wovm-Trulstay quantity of 563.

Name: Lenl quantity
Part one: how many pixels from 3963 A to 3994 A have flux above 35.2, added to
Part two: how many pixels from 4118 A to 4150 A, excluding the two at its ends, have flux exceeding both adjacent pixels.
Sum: 6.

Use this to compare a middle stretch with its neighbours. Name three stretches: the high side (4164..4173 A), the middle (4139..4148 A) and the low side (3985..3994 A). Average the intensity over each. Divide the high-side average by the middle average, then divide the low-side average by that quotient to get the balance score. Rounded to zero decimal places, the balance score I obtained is 33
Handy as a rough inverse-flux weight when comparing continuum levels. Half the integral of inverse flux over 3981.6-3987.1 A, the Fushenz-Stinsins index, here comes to 0.084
